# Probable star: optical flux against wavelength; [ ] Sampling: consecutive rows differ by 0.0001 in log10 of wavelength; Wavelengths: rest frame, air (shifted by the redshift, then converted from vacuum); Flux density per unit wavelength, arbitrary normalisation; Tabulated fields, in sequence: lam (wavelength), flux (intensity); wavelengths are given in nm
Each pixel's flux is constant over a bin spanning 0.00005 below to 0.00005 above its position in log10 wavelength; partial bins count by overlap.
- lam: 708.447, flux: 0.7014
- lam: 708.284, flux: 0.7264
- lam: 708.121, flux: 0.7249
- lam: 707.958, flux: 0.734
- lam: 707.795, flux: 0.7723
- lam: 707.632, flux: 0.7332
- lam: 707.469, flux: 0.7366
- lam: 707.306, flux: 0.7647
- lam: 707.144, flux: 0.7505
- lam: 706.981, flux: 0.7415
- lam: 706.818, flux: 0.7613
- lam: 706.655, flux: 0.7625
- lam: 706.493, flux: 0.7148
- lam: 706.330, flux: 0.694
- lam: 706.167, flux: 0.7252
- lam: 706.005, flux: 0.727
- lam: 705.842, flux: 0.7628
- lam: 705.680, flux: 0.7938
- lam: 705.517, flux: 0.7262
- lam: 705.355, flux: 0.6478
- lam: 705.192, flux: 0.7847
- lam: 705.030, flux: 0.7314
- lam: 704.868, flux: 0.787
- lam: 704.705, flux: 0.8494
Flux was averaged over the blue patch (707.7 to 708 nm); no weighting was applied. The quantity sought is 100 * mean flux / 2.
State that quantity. 37.7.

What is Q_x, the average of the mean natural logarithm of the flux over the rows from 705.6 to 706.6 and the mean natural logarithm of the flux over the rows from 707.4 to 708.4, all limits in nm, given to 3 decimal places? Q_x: -0.306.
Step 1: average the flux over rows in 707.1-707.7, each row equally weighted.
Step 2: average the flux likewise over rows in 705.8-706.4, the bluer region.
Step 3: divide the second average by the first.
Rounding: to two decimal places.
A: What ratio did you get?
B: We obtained 0.97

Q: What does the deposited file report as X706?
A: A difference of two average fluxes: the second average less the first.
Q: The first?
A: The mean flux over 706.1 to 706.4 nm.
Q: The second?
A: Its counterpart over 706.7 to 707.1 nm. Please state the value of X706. 0.04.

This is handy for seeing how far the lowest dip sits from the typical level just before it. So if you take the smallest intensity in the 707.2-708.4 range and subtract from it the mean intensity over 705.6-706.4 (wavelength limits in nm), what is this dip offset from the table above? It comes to -0.016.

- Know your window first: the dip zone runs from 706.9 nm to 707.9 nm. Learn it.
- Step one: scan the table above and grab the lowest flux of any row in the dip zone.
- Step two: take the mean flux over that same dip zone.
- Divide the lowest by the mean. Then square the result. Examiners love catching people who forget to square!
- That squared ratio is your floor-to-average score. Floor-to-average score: 0.956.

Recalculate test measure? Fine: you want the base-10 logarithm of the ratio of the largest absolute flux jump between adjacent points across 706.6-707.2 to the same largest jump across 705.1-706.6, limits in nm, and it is -0.84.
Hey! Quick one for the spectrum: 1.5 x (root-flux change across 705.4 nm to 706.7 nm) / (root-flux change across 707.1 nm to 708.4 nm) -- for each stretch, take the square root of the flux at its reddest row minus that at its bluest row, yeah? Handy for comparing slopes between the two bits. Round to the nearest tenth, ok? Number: -2.3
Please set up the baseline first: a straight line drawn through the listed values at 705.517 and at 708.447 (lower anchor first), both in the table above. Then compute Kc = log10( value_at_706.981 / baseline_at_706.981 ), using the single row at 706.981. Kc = 0.017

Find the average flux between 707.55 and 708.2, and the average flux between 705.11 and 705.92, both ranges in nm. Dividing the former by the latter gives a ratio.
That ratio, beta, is 1.00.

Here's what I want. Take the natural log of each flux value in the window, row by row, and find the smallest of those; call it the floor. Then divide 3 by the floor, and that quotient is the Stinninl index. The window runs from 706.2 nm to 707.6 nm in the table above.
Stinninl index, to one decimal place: -8.2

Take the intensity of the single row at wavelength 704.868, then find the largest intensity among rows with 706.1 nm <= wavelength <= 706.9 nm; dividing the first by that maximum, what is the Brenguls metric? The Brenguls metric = 1.03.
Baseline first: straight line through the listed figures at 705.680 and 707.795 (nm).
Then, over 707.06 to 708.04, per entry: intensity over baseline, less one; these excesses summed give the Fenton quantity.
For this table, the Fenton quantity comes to -0.20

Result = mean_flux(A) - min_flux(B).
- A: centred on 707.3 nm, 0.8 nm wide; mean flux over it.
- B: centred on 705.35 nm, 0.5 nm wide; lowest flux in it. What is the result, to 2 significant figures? 0.098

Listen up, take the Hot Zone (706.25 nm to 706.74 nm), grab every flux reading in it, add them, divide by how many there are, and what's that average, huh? 0.72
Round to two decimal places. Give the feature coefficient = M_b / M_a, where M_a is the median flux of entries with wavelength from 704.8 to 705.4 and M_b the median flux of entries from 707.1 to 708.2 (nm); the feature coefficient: 0.97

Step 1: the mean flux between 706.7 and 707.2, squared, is 0.564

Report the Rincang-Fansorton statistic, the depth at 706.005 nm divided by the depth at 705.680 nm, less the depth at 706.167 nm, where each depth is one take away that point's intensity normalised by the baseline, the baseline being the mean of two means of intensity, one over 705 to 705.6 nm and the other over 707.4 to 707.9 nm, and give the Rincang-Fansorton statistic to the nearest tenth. -0.1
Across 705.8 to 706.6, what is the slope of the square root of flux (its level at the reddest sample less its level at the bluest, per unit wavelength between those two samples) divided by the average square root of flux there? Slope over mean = -0.05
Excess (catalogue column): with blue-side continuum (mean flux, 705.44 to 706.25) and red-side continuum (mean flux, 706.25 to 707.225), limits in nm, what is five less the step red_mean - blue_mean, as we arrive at 5.01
